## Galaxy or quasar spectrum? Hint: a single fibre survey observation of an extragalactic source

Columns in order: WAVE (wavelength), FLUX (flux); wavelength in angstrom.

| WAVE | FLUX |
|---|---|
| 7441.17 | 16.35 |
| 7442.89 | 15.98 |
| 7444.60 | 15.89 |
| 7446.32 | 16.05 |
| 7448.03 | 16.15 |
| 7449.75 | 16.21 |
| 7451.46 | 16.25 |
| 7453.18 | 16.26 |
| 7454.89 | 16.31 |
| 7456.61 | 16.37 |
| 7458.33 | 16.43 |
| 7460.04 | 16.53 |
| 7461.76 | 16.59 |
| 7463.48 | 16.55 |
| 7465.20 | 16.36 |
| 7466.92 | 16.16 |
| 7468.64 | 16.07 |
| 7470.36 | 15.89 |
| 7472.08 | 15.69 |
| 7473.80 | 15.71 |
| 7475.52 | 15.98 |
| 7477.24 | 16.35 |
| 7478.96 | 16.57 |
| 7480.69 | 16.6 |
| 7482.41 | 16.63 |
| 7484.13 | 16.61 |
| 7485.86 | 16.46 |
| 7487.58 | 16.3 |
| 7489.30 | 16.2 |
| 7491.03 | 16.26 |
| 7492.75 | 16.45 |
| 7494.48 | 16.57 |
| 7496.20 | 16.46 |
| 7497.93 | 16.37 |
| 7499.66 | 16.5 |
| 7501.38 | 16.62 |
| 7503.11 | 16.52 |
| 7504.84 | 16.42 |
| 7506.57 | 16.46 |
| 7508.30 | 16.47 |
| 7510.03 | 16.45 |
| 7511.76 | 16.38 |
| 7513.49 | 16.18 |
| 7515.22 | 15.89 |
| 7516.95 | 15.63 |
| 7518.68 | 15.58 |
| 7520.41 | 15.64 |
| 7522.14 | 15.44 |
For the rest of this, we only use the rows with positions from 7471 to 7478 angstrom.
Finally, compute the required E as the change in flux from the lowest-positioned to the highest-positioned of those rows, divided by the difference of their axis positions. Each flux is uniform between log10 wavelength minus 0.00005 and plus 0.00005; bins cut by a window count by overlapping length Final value 0.13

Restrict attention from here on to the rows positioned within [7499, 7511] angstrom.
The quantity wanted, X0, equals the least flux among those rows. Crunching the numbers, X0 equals 16.42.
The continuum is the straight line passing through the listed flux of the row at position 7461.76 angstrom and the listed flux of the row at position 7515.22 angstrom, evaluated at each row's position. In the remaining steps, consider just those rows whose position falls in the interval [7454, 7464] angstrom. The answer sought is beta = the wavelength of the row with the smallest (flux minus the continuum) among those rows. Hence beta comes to 7454.89 angstrom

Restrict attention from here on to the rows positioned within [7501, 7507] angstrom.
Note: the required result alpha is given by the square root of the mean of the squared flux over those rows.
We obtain 16.5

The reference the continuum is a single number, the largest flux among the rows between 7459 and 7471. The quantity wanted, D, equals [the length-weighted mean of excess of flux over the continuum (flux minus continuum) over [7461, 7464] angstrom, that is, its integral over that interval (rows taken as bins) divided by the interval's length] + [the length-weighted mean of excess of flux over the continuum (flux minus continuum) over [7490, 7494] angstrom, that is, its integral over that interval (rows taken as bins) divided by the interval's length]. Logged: -0.24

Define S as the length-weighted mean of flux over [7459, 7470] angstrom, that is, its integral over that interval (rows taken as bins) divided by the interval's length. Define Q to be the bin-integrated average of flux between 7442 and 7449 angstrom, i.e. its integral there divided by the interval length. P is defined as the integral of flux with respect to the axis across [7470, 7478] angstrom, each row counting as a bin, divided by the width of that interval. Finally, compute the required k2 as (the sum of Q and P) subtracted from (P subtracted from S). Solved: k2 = -31.5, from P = 15.9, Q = 16.0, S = 16.4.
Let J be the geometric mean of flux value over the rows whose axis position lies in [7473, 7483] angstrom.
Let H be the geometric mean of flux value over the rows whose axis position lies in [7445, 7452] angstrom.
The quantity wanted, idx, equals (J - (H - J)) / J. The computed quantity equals 1.01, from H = 16.2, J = 16.3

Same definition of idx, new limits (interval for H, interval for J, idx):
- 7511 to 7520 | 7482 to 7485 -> 1.04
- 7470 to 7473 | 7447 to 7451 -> 1.02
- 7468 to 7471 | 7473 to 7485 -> 1.02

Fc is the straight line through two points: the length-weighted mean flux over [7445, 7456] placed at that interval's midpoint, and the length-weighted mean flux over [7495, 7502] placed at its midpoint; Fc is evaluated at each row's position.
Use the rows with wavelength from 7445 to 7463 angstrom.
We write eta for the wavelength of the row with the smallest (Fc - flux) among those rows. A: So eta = 7461.76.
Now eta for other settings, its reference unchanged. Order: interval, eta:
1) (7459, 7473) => 7461.76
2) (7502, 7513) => 7503.11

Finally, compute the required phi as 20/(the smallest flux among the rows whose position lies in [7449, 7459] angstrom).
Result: 1.23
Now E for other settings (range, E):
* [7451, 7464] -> 0.02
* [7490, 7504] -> 0.02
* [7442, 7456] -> 0.03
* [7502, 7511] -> -0.01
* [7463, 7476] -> -0.05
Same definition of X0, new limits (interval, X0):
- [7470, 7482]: 15.69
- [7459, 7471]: 15.89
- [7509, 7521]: 15.58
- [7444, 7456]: 15.89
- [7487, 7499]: 16.2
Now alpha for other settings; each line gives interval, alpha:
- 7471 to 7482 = 16.2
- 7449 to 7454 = 16.2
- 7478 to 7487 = 16.6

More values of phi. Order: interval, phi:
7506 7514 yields 1.24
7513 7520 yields 1.28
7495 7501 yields 1.22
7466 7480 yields 1.27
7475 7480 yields 1.25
